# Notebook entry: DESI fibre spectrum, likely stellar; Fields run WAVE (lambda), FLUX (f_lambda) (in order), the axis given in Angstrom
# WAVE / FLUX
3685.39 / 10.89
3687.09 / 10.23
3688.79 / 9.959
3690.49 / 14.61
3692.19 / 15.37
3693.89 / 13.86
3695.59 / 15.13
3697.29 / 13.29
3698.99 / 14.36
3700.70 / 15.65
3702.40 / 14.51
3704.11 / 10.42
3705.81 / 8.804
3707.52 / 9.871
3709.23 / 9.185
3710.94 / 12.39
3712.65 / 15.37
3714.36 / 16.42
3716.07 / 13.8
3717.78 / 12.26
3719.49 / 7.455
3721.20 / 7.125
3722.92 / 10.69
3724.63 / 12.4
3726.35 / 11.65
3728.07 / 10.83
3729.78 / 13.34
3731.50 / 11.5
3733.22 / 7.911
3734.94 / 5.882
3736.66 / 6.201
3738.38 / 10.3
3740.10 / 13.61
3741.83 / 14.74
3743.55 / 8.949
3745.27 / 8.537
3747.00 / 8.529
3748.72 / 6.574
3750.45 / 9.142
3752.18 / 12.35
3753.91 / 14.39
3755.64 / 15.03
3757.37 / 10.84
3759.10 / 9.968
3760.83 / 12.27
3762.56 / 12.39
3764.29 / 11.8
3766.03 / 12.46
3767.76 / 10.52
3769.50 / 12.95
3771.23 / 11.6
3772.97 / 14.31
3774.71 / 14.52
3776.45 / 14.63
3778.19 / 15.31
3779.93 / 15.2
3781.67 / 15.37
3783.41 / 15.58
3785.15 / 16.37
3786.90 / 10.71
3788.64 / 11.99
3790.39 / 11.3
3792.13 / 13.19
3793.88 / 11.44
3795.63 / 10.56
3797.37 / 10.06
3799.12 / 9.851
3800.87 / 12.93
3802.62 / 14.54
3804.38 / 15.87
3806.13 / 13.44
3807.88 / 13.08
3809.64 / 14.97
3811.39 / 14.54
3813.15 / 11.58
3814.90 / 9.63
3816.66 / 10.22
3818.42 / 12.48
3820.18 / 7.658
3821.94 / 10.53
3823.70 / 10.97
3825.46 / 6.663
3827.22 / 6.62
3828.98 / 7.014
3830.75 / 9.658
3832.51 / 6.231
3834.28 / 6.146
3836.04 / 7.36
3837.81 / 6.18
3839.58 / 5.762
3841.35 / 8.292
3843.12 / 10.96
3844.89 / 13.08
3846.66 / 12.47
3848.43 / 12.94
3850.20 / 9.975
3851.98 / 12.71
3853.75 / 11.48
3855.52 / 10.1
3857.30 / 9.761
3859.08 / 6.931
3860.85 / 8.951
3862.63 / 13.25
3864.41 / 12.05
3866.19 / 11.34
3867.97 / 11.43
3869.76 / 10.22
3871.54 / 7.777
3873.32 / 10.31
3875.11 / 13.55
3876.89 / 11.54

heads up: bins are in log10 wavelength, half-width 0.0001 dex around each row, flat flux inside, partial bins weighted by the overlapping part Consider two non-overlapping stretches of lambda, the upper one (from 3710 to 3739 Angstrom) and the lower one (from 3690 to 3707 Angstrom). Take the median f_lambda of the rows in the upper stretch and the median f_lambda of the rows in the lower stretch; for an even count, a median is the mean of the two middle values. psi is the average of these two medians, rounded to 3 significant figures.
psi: 13.0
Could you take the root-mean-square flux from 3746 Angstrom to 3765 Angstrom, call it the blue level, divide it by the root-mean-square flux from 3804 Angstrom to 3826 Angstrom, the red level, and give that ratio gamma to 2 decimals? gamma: 0.96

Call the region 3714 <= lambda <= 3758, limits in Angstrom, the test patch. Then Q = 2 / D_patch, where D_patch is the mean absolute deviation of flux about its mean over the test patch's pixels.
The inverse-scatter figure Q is 0.81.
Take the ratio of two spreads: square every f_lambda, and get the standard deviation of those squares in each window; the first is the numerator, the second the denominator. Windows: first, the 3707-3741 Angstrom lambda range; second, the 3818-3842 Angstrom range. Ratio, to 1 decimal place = 1.7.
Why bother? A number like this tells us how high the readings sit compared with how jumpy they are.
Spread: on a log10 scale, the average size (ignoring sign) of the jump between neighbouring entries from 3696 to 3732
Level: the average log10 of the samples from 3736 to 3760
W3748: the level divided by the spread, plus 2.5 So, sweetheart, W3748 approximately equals 16.3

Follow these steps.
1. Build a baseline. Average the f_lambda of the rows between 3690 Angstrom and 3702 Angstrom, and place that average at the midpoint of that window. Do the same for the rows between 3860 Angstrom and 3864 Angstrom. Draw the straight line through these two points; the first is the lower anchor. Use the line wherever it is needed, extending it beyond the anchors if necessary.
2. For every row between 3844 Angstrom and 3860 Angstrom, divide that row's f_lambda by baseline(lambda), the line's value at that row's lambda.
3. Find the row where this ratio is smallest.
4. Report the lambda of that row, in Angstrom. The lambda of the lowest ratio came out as 3859.08 Angstrom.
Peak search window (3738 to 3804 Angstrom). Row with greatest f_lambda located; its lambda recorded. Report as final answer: 3785.15 Angstrom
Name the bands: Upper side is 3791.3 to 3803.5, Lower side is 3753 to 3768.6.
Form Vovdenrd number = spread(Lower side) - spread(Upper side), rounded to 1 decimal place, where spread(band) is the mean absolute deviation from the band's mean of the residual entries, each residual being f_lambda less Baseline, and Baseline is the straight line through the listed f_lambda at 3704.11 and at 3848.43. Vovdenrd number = -0.2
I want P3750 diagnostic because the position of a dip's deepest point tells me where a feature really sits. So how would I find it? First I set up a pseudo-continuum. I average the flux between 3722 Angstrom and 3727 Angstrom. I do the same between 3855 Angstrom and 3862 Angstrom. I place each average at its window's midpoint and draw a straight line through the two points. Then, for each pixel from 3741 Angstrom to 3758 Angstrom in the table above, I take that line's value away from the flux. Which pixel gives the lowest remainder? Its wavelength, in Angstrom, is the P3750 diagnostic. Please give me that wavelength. 3748.72 Angstrom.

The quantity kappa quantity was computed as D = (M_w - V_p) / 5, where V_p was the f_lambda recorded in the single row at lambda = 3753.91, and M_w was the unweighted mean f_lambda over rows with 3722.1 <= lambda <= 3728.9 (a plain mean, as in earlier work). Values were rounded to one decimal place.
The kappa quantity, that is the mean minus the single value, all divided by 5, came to -0.6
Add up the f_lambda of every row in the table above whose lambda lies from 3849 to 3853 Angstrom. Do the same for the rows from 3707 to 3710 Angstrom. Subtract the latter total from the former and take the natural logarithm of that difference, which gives 1.29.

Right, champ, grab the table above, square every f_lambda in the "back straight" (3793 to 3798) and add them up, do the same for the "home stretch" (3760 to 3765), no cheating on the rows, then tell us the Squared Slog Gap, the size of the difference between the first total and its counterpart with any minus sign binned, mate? 100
